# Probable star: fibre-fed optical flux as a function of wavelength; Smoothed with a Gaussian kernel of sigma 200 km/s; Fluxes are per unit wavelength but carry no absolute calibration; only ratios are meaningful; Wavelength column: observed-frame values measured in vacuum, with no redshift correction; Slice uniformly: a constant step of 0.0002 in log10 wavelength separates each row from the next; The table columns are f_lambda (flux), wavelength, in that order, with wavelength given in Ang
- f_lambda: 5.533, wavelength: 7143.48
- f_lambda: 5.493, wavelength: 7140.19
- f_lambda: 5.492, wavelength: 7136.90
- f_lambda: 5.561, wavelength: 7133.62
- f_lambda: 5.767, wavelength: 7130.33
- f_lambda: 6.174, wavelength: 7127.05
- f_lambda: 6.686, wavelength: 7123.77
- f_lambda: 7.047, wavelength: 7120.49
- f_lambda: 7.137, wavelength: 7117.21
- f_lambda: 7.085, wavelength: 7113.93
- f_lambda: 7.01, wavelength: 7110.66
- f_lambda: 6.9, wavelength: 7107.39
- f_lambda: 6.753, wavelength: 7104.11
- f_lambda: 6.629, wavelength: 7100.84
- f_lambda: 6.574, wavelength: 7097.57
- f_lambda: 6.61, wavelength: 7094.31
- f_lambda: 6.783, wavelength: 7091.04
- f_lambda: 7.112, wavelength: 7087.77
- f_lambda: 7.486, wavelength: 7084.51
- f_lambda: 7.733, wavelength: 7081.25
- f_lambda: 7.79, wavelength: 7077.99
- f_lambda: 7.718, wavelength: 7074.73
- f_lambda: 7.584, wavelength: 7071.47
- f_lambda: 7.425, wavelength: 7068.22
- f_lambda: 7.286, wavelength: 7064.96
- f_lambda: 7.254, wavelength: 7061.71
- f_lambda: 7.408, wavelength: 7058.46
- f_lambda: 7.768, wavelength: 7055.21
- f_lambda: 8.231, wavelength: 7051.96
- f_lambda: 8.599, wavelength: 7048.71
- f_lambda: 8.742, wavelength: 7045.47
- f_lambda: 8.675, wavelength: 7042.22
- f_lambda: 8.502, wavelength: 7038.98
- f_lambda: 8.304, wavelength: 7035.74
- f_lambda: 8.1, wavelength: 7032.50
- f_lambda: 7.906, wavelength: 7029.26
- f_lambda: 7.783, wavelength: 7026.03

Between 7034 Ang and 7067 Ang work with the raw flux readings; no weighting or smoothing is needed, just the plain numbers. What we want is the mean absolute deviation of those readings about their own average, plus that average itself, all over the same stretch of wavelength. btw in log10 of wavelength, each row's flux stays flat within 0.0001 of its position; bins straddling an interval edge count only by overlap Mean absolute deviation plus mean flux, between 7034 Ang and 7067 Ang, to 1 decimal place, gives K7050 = 8.6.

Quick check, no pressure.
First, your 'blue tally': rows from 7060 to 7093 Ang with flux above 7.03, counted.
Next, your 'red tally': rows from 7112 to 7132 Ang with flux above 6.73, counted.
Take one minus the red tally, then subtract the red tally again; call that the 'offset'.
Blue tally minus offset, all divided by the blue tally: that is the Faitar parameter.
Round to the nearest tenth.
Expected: 1.6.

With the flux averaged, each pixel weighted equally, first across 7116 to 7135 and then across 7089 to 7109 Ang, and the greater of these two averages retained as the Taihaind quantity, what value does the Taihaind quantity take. 6.71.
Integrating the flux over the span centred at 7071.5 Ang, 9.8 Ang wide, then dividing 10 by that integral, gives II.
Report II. 0.135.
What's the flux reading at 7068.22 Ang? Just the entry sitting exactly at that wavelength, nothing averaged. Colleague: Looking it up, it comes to 7.425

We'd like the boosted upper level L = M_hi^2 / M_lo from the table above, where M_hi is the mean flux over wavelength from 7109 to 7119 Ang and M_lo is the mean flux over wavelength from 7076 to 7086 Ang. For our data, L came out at 6.5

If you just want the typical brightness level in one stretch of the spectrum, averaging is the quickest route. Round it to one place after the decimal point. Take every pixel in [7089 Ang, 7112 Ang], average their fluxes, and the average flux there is 6.8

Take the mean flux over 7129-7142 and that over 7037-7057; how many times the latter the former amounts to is 0.663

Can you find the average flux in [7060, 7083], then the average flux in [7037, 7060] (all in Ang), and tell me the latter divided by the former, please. 1.10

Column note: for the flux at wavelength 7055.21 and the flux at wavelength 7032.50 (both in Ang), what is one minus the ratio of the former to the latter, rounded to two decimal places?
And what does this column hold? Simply 0.04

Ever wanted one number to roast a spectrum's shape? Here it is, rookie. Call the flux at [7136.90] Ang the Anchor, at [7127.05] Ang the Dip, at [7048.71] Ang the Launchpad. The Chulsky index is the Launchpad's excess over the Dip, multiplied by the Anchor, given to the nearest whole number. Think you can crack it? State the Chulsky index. 13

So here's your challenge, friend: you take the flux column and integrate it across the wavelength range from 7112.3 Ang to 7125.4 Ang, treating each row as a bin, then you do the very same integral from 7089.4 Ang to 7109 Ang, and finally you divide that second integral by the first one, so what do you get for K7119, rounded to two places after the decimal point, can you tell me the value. 1.44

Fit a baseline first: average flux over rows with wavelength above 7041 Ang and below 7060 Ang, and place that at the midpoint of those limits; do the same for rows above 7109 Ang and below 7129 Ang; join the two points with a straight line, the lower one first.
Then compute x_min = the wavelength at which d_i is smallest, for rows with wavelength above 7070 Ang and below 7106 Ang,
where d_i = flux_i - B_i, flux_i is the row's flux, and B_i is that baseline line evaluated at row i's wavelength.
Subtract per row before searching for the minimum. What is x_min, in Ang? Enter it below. 7094.31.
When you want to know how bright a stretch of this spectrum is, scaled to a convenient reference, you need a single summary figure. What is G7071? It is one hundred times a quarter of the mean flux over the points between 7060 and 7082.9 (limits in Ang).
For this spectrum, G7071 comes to 189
